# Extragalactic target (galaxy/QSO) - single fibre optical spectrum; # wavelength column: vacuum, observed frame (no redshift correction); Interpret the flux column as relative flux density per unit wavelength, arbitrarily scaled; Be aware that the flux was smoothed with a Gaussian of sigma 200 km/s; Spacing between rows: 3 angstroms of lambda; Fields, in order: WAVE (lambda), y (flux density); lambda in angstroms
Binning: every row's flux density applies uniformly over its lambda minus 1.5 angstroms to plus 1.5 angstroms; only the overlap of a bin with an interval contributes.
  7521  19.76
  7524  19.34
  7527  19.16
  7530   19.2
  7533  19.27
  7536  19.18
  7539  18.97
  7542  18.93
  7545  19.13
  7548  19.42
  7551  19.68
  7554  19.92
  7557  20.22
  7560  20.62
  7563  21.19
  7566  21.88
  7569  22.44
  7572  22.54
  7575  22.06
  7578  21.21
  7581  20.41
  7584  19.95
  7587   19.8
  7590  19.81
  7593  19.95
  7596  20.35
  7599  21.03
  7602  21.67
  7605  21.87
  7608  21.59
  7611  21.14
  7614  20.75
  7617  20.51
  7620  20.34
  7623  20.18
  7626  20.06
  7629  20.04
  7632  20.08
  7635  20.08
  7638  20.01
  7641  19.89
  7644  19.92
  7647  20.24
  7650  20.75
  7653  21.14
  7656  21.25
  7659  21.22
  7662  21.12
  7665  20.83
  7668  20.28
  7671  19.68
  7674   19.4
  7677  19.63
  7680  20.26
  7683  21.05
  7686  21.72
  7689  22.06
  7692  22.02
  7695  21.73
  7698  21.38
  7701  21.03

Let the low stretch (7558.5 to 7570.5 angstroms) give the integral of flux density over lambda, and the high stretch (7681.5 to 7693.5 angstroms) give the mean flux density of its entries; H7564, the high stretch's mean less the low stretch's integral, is -237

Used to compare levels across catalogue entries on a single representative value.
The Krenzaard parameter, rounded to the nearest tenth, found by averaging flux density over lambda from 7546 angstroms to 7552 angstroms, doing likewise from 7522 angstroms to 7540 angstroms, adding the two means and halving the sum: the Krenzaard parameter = 19.4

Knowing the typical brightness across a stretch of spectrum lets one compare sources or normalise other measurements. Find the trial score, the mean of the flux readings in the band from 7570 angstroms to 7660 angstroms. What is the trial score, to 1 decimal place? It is 20.7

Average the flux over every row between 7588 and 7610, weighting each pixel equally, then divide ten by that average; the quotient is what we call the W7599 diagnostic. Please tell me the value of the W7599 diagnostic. 0.479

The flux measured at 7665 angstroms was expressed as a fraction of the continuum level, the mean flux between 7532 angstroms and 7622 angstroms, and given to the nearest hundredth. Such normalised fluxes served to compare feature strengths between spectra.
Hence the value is 1.01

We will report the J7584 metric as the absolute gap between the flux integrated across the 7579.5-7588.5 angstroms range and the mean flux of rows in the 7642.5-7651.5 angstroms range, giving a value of 160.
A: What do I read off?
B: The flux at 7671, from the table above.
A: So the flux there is 19.68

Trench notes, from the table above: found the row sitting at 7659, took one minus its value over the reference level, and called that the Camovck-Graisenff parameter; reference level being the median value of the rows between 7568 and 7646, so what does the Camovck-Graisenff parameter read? -0.043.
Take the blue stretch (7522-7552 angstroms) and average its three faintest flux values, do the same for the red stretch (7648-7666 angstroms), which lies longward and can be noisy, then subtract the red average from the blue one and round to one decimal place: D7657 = -1.9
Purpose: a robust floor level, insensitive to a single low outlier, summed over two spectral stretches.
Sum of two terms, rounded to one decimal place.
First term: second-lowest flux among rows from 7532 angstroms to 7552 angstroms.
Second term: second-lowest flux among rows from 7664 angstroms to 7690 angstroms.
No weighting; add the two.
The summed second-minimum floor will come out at 38.6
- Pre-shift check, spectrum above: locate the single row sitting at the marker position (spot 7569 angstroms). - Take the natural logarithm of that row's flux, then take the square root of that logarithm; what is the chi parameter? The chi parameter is 1.76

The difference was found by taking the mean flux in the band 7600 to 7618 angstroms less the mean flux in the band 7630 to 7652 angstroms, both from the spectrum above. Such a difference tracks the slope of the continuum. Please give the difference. 1.1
